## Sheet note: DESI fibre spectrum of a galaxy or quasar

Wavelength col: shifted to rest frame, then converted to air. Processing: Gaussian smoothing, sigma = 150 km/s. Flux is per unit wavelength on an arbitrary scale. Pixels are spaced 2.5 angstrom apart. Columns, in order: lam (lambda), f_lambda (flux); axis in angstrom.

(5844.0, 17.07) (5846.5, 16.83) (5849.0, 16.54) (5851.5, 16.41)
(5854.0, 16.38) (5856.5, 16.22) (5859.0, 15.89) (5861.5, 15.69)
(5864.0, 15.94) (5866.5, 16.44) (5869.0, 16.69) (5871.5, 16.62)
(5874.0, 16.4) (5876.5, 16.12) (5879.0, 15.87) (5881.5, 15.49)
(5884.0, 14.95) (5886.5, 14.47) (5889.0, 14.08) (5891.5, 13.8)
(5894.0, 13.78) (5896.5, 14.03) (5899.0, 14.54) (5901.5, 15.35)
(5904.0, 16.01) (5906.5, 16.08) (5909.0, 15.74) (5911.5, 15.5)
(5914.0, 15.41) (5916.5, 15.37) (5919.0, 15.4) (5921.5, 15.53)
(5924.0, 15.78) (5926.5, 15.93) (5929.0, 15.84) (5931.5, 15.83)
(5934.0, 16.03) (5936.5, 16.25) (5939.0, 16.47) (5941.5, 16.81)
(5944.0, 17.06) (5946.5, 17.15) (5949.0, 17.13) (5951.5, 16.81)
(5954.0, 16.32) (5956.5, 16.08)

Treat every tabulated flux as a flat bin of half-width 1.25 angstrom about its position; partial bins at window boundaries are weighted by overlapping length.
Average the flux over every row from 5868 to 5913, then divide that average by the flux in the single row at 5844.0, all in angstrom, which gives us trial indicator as 0.90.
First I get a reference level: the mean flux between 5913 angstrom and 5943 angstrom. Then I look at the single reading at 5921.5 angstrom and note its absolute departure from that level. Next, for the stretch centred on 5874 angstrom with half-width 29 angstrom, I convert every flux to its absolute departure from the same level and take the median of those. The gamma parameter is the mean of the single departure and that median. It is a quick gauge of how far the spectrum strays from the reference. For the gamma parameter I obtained 0.46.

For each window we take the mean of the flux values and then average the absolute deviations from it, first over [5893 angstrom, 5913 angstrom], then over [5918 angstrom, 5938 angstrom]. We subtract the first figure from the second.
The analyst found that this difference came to -0.6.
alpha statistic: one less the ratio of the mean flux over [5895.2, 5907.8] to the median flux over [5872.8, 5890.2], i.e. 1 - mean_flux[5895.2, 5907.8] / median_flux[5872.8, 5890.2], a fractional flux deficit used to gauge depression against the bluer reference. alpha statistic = 0.019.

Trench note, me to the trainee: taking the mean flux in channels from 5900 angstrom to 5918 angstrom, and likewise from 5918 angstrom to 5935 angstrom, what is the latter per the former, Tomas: 1.01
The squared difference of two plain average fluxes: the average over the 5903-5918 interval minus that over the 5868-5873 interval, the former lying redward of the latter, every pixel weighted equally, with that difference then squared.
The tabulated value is 0.9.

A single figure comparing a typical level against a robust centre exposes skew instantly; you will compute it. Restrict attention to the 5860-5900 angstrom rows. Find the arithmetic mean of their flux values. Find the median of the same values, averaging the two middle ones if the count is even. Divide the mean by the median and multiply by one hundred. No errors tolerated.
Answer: 98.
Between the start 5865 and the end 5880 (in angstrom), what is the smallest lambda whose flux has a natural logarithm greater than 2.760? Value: 5866.5 angstrom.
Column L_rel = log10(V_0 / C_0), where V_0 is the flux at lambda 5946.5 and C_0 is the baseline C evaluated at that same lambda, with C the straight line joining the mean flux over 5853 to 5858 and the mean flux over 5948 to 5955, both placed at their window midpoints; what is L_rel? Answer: 0.011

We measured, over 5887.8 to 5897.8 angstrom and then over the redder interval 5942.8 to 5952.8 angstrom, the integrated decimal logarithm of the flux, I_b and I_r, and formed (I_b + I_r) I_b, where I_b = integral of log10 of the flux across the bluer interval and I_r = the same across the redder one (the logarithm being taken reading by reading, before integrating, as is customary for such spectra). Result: 272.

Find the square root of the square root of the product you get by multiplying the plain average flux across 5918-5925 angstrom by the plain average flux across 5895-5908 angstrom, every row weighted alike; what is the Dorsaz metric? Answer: 3.92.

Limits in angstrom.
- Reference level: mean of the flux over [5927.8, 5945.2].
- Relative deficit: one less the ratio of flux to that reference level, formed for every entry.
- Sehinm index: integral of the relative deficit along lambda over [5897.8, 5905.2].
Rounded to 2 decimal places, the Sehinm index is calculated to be 0.47 angstrom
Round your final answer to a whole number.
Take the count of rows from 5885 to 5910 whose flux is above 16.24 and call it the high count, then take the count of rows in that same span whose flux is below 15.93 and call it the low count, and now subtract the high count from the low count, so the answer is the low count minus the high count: 8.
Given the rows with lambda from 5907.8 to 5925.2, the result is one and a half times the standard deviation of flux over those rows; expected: 0.2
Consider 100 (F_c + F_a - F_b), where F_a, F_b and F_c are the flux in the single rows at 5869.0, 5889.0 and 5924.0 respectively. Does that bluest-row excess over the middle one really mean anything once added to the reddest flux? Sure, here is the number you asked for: 1839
